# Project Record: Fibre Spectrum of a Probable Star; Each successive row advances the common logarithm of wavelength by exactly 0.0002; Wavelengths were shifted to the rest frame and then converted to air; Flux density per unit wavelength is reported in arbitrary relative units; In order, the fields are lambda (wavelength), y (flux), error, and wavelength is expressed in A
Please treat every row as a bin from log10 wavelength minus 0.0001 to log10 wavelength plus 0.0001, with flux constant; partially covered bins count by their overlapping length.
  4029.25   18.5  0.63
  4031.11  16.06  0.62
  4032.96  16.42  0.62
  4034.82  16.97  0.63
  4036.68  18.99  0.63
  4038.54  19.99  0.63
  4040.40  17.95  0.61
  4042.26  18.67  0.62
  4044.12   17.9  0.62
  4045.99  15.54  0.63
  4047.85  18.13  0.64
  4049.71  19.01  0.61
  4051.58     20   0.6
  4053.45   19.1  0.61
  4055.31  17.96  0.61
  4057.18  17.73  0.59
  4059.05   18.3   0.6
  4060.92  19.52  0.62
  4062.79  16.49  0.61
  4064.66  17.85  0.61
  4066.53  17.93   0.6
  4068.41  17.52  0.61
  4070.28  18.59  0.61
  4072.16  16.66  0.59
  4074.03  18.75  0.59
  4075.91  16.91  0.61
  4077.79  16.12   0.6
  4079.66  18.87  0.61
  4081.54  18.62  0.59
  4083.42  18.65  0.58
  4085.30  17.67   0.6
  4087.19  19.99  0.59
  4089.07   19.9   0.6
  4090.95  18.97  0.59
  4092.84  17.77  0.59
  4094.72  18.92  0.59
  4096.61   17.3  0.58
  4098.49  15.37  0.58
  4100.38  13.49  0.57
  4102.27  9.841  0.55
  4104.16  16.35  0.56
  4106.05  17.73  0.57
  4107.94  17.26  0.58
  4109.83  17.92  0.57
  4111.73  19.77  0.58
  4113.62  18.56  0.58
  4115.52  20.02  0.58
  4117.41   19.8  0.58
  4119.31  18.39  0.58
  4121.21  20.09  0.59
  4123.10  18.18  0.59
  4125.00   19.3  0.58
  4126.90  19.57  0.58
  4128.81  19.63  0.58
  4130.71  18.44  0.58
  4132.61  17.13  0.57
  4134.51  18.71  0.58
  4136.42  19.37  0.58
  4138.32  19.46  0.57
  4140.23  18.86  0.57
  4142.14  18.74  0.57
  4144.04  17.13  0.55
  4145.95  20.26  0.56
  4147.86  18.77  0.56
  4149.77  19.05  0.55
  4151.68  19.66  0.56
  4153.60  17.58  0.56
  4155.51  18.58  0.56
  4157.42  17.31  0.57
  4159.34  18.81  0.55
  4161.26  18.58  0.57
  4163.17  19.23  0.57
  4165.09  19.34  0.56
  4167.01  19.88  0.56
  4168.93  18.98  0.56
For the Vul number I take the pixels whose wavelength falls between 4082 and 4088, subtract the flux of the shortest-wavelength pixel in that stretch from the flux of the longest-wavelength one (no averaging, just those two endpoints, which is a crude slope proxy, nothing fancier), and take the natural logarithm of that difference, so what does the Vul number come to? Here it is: 0.29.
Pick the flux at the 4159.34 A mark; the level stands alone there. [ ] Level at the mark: 18.81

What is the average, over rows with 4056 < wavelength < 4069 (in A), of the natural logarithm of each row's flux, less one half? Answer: 2.38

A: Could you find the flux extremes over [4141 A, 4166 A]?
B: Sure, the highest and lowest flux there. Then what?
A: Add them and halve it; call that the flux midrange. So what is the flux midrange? 18.7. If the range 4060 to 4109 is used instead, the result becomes 14.9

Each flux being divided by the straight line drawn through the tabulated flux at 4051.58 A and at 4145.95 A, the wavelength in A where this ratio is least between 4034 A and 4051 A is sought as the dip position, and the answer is 4045.99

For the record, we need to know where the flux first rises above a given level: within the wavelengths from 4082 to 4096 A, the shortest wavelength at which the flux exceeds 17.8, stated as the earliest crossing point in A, 4083.42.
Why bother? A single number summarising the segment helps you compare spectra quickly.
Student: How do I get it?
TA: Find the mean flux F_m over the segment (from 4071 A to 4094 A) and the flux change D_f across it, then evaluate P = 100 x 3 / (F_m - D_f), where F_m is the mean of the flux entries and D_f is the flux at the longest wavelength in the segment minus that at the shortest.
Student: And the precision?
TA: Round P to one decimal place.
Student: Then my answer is 17.5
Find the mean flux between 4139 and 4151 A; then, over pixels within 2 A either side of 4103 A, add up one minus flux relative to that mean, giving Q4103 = 0.61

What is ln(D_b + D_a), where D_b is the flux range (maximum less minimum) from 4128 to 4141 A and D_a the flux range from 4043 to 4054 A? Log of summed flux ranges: 1.94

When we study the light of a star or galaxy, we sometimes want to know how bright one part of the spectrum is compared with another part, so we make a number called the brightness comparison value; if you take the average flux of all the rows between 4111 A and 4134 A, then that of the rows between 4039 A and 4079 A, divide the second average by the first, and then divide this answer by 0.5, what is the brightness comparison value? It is 1.88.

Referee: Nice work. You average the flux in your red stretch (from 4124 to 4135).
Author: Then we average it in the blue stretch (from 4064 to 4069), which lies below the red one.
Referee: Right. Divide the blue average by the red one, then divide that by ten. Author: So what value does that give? 0.0945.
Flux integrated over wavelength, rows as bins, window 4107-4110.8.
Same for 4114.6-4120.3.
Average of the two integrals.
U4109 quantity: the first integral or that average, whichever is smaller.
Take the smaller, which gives 67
